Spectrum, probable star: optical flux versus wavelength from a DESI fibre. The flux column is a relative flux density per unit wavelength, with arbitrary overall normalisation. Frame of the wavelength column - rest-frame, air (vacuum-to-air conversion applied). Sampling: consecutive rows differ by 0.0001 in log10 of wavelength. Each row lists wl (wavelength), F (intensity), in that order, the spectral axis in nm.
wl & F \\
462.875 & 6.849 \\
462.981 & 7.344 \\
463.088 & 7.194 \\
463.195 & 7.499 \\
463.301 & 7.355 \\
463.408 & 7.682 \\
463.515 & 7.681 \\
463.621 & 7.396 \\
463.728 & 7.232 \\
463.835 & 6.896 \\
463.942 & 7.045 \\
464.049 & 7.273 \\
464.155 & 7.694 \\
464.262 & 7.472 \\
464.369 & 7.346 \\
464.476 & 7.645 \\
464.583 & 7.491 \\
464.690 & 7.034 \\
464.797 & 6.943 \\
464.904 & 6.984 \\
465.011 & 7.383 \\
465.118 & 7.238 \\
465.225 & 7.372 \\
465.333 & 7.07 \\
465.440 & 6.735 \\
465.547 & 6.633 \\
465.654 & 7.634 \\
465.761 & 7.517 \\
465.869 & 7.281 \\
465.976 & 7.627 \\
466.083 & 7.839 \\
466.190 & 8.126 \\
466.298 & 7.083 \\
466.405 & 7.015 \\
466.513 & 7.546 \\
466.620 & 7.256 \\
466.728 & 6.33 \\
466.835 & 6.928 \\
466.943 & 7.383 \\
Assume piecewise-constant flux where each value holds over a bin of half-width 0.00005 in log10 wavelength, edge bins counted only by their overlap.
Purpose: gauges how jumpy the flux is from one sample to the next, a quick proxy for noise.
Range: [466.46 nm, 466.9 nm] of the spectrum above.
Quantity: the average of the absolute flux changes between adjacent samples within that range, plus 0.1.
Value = 0.70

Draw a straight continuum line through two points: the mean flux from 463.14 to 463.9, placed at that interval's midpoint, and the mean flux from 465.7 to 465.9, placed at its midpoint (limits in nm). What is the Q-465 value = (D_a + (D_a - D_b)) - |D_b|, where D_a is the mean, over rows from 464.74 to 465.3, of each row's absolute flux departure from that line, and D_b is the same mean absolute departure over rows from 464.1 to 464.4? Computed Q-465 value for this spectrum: 0.1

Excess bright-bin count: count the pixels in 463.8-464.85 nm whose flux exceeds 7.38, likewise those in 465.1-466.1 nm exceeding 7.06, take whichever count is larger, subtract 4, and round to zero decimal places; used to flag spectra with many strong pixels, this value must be 4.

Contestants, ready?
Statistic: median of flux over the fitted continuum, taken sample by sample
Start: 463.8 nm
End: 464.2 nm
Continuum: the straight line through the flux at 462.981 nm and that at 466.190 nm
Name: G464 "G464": 0.94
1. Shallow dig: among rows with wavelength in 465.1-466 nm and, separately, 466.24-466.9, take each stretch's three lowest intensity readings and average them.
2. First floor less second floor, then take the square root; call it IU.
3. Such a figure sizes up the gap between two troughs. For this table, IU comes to 0.23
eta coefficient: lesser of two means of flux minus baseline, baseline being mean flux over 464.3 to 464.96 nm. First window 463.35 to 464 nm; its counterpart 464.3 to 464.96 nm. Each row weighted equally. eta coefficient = 0.00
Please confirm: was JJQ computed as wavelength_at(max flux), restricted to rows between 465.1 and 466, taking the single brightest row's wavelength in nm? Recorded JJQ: 465.654 nm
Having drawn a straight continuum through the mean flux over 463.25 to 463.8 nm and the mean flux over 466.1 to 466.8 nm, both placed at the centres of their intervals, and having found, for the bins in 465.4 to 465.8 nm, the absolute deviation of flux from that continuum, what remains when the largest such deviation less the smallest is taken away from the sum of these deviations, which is 1.4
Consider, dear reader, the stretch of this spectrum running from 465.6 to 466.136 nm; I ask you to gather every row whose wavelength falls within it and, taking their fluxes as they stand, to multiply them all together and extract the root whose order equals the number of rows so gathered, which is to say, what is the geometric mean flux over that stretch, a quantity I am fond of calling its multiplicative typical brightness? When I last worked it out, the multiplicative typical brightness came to 7.58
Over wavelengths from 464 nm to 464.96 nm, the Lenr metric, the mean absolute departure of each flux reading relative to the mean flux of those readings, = 0.23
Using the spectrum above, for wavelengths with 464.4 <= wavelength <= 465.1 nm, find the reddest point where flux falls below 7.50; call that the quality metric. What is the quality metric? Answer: 465.011 nm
